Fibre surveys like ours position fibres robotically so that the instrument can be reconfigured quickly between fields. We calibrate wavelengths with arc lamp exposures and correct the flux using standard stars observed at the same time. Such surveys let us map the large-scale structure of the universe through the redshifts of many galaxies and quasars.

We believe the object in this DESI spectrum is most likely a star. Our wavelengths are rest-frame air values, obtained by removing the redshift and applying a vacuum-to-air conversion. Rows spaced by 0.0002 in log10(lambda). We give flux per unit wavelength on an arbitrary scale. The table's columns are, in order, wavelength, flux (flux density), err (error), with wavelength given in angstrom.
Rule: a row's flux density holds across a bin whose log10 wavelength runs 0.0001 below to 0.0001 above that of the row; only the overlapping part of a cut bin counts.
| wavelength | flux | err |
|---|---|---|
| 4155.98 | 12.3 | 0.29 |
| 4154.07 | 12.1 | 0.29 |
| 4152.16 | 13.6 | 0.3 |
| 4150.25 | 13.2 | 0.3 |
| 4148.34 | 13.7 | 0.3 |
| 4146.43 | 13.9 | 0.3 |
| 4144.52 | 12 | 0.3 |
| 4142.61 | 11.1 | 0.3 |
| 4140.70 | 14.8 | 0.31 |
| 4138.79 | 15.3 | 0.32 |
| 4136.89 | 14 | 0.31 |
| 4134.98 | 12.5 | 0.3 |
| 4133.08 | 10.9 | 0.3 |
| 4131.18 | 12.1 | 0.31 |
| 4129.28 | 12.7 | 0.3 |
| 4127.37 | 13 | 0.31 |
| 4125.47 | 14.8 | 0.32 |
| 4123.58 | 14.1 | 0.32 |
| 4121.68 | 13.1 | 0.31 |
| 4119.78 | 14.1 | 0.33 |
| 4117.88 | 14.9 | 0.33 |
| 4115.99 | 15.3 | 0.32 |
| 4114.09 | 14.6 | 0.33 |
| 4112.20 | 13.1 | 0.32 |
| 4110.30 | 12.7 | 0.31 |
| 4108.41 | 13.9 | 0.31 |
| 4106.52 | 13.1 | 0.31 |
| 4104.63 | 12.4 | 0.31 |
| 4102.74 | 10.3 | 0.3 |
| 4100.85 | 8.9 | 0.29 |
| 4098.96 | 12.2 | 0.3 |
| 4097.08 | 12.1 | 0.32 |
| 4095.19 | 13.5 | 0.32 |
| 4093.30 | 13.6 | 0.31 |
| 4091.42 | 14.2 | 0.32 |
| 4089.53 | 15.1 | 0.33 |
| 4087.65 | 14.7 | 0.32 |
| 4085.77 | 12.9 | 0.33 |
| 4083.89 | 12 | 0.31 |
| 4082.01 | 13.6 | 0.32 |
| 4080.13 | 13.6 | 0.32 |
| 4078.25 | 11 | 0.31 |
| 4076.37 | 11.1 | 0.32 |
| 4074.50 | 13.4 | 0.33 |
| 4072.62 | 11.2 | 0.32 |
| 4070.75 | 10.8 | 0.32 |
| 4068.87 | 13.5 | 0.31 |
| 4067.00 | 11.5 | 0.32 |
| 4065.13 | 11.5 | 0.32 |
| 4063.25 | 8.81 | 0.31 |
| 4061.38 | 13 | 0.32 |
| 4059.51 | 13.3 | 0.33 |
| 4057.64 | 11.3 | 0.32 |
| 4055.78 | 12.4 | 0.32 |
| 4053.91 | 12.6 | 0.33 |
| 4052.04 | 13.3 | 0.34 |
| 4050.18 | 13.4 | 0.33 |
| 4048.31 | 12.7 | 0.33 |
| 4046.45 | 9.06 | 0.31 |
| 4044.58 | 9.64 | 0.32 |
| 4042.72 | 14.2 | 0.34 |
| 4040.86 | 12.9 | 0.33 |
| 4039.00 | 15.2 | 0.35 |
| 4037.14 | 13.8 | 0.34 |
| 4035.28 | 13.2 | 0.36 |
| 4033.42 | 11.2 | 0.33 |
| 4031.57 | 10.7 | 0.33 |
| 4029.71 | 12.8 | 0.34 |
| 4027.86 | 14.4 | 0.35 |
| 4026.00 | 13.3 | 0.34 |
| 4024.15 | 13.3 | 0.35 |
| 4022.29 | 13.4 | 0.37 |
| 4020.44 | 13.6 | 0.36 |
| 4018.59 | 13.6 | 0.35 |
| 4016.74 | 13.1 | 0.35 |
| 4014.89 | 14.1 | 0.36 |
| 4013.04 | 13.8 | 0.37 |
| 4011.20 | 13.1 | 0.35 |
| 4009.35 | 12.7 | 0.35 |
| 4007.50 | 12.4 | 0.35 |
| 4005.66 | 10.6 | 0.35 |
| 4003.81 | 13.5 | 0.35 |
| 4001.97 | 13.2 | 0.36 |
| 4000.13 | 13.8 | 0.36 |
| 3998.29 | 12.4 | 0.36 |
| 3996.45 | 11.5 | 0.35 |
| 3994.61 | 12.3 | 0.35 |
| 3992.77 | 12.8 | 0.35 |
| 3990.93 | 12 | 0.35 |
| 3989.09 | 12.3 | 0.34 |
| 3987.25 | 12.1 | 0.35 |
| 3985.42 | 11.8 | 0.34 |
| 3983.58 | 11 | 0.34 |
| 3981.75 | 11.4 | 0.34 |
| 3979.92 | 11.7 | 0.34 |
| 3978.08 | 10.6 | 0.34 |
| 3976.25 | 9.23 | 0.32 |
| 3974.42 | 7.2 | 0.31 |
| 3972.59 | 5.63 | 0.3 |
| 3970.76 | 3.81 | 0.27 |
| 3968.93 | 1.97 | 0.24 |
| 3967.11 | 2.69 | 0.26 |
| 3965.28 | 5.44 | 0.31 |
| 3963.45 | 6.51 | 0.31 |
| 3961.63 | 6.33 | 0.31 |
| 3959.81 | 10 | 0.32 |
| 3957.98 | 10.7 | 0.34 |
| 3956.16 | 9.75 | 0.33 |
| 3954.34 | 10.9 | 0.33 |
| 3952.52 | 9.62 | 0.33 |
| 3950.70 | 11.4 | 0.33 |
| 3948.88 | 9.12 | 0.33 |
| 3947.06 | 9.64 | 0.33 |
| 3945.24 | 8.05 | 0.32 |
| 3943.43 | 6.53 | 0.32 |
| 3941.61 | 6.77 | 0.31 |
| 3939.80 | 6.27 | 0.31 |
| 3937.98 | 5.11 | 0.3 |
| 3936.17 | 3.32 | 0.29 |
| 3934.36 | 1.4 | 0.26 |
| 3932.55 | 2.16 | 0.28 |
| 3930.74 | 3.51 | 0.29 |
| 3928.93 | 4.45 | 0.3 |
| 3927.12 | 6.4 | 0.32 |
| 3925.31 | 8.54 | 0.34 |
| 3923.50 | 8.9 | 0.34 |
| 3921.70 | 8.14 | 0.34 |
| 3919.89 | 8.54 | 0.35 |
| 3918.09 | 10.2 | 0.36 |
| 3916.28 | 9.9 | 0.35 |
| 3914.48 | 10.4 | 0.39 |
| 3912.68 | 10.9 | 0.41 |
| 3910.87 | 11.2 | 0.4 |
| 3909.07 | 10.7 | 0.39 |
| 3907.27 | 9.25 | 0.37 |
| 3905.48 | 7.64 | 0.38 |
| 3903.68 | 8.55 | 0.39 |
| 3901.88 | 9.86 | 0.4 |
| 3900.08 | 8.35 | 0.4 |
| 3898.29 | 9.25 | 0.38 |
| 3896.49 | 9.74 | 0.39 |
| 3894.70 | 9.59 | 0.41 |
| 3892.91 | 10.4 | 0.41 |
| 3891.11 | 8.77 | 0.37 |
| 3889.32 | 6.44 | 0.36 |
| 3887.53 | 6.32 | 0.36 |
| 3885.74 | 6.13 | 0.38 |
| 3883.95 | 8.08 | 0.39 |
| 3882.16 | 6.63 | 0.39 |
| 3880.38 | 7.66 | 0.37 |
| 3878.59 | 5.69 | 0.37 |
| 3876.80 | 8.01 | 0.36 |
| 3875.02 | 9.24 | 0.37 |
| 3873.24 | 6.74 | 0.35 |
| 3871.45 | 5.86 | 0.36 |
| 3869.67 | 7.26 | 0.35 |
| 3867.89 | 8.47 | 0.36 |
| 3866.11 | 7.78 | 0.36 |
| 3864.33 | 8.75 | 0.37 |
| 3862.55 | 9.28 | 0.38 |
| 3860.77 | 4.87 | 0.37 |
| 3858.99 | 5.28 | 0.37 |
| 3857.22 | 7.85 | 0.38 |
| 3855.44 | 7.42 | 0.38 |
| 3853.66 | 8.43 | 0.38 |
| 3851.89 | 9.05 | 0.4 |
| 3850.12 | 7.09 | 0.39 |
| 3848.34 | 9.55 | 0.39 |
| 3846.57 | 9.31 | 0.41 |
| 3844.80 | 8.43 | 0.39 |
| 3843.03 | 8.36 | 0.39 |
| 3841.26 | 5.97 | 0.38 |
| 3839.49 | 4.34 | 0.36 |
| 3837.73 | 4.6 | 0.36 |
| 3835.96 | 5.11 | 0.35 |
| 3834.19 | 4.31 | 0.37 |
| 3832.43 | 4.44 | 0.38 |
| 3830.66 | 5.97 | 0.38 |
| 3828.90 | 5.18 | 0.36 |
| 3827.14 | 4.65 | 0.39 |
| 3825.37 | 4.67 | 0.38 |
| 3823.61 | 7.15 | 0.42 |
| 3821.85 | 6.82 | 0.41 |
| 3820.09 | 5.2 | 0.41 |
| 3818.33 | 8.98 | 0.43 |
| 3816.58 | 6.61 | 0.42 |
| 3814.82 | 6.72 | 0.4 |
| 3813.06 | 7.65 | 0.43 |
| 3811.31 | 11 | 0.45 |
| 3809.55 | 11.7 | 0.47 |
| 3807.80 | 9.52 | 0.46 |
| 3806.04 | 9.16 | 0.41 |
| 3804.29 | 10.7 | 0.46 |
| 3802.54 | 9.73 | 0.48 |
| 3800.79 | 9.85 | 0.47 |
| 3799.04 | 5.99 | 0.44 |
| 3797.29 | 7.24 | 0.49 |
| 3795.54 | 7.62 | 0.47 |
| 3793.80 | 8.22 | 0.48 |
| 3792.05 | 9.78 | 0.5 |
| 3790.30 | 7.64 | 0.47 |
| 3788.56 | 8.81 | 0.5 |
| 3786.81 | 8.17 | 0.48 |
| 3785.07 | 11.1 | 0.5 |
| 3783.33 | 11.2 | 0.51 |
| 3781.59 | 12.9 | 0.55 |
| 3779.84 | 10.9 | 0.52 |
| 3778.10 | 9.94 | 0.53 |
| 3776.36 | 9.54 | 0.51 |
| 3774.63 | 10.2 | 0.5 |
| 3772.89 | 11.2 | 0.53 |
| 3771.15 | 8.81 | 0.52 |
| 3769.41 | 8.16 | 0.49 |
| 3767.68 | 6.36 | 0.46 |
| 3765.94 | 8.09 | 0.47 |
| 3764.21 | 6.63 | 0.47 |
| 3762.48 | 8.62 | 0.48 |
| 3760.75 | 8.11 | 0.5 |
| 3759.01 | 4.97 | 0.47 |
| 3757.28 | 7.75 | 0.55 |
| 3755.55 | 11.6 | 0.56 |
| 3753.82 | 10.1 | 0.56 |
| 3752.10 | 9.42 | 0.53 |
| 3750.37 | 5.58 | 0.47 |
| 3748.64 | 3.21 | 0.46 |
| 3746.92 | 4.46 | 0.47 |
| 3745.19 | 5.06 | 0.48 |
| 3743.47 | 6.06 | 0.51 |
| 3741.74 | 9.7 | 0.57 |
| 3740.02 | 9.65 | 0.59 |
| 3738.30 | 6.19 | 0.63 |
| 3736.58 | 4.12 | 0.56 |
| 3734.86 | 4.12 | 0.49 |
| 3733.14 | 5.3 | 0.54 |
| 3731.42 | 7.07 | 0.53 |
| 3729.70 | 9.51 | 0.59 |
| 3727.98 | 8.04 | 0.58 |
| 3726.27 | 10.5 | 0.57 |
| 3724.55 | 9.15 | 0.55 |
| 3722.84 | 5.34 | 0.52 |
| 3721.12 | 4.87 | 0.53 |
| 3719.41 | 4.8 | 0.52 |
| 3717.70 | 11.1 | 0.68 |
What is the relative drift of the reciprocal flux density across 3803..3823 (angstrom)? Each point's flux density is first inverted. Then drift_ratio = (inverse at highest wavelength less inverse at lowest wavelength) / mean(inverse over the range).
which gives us 0.4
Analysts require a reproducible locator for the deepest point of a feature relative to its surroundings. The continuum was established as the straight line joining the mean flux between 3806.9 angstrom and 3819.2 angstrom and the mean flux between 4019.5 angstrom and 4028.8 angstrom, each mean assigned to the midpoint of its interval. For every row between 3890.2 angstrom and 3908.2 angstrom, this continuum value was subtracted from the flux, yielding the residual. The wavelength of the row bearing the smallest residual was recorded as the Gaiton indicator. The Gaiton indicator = 3905.48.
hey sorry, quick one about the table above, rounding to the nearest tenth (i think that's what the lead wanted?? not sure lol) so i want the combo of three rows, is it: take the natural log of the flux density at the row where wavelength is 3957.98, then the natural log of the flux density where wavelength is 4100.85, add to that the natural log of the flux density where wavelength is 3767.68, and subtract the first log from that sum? 1.7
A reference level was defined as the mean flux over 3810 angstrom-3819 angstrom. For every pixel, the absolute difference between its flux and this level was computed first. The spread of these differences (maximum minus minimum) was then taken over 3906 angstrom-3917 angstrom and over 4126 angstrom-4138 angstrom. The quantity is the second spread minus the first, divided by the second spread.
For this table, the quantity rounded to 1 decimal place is 0.4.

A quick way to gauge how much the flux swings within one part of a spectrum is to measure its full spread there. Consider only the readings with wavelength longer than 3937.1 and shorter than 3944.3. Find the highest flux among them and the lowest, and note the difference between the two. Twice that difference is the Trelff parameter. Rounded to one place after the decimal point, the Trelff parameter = 3.3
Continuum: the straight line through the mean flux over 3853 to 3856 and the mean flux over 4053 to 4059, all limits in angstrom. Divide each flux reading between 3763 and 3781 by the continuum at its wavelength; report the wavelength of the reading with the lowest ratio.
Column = 3767.68 angstrom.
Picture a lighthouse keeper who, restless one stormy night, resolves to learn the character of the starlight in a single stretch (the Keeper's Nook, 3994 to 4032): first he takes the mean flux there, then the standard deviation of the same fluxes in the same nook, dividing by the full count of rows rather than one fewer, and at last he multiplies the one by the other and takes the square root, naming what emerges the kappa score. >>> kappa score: 3.57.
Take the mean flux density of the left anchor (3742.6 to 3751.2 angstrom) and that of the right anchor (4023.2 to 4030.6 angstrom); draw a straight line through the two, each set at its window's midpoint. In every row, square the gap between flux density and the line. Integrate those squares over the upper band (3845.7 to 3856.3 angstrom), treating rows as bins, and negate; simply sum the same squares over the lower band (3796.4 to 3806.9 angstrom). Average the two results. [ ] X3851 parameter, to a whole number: 16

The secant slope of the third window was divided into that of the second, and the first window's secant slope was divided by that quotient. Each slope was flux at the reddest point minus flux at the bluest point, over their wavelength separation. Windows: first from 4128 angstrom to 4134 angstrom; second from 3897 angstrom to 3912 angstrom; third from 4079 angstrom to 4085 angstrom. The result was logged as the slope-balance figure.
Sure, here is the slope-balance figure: 1.3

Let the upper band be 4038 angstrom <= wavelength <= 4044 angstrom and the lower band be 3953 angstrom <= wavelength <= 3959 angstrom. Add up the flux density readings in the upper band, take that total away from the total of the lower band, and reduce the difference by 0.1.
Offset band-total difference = -11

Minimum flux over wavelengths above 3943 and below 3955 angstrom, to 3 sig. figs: 6.53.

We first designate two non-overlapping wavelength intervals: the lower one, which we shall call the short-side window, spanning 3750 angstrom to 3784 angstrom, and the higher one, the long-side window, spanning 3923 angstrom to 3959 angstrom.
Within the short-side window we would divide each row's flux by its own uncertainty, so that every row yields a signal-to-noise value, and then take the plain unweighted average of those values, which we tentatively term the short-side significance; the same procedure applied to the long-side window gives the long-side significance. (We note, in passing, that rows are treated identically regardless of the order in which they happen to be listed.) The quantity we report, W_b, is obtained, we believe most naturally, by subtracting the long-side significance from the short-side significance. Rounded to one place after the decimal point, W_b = -4.5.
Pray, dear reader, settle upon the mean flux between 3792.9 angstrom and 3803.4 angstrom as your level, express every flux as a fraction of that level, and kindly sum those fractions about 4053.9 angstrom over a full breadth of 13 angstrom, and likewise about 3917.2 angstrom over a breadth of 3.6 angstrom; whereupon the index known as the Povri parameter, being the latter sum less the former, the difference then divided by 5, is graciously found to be -1.7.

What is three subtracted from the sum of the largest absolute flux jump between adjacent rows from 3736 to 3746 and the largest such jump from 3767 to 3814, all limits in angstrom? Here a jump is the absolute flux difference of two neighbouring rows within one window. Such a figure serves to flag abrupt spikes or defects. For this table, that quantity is 4.5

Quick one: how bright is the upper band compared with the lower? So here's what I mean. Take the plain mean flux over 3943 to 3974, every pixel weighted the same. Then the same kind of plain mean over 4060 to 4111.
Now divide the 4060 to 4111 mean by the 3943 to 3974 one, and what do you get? 1.6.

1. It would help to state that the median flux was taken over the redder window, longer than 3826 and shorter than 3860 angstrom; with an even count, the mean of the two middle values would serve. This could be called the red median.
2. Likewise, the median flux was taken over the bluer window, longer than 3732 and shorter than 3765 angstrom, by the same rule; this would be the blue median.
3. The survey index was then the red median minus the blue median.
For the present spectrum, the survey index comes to 0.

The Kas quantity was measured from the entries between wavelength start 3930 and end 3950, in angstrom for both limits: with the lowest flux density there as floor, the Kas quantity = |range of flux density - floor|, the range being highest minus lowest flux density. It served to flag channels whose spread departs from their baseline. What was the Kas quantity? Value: 7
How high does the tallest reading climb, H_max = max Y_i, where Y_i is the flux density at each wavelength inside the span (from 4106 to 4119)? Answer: 15.3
